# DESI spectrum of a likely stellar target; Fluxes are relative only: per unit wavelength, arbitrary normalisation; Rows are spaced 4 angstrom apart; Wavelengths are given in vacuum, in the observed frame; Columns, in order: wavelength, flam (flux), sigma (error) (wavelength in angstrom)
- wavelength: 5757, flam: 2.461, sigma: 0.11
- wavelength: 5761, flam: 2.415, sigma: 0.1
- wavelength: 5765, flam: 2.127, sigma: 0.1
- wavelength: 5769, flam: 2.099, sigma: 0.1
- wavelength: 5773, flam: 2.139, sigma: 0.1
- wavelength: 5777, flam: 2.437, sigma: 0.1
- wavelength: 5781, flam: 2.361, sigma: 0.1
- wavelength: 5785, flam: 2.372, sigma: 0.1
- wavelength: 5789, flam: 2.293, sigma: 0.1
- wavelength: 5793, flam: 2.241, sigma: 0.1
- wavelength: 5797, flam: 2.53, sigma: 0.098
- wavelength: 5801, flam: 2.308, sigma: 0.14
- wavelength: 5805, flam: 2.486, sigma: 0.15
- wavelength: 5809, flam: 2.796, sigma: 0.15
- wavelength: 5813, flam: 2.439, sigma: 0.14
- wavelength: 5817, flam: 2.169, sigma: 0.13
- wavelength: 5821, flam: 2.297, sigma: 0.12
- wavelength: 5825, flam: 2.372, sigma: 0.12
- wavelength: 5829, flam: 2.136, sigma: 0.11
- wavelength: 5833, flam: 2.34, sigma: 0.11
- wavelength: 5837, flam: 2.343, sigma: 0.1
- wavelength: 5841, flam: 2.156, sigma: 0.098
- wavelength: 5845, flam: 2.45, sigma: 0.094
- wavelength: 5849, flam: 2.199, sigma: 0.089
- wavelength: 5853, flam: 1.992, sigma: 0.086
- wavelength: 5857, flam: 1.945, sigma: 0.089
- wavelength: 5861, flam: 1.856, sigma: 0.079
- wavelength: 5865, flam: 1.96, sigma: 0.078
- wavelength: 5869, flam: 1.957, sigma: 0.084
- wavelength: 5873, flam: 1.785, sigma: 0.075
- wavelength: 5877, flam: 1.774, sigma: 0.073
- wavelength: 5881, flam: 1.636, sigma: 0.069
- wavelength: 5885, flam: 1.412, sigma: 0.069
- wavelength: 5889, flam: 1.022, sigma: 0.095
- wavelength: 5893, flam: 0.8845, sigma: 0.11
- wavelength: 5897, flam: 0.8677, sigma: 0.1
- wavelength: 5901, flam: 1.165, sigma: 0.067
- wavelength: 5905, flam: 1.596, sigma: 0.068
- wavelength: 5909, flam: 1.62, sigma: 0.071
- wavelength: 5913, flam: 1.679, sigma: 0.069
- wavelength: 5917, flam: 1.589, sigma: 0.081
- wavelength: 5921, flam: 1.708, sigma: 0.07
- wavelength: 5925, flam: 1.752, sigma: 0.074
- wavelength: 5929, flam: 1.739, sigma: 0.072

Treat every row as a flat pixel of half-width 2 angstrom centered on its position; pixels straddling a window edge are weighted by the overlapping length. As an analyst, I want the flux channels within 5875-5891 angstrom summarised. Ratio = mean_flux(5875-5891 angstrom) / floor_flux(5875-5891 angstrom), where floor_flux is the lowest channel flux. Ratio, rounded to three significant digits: 1.43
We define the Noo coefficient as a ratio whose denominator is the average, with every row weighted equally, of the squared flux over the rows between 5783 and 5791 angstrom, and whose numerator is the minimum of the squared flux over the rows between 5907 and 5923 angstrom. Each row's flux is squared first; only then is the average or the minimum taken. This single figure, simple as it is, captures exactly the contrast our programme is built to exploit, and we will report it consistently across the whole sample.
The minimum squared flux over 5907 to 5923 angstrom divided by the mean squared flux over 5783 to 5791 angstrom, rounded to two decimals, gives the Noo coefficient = 0.46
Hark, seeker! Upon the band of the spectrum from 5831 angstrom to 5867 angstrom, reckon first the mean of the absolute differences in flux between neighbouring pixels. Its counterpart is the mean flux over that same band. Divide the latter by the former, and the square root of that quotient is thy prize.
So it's 3.8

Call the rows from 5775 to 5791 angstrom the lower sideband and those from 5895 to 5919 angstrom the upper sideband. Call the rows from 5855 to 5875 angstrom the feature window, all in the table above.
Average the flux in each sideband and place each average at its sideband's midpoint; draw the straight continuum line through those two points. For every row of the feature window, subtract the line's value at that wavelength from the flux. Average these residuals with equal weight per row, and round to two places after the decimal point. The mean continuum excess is 0.16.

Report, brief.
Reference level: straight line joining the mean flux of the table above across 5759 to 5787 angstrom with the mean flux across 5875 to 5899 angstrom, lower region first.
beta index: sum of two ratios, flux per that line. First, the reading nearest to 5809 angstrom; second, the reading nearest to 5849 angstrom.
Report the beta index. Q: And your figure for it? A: 2.80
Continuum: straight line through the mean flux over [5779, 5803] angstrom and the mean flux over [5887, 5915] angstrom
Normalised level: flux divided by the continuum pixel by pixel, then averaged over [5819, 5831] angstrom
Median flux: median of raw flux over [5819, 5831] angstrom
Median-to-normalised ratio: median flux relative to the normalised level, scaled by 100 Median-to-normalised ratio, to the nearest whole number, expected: 204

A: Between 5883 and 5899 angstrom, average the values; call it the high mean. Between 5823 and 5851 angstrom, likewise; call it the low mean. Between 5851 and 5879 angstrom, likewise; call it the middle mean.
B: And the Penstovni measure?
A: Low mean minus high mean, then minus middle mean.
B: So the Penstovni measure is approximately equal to -0.7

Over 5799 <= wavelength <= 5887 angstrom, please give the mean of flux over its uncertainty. 21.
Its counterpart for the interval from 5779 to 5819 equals 20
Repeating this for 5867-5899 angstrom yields 18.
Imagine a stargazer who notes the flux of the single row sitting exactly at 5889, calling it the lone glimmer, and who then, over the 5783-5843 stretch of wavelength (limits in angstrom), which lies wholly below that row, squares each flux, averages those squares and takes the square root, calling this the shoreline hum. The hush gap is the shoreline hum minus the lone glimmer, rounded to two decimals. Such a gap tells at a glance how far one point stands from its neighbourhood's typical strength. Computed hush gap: 1.34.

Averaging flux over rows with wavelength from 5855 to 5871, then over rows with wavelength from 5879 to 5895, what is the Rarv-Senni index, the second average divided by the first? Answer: 0.64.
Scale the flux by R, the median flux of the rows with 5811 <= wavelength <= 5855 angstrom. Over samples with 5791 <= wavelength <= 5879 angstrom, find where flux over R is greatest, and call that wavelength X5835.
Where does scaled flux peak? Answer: 5809 angstrom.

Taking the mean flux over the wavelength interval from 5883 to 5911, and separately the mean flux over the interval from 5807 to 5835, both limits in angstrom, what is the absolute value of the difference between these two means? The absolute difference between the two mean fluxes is 1.1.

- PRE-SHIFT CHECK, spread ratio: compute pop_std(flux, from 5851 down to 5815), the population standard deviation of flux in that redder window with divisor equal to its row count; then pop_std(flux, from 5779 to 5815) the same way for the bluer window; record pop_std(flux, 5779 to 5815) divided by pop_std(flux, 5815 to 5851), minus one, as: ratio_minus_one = 0.5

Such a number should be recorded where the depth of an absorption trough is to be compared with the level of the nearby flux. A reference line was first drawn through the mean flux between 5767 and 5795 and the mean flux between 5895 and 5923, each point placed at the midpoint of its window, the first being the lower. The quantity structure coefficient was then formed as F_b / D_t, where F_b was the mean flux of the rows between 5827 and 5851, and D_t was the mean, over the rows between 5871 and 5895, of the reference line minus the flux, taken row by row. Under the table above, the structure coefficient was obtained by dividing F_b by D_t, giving 11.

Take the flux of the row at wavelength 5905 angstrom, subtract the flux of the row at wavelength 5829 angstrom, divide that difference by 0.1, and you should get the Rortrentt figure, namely -5.4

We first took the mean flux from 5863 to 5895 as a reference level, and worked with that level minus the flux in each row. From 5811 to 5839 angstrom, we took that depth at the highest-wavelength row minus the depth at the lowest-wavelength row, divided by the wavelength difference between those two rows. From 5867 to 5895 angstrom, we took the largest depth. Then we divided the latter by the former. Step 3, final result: 167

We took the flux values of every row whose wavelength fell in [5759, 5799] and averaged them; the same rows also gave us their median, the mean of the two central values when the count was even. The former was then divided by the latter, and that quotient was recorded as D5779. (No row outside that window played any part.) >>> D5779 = 0.99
